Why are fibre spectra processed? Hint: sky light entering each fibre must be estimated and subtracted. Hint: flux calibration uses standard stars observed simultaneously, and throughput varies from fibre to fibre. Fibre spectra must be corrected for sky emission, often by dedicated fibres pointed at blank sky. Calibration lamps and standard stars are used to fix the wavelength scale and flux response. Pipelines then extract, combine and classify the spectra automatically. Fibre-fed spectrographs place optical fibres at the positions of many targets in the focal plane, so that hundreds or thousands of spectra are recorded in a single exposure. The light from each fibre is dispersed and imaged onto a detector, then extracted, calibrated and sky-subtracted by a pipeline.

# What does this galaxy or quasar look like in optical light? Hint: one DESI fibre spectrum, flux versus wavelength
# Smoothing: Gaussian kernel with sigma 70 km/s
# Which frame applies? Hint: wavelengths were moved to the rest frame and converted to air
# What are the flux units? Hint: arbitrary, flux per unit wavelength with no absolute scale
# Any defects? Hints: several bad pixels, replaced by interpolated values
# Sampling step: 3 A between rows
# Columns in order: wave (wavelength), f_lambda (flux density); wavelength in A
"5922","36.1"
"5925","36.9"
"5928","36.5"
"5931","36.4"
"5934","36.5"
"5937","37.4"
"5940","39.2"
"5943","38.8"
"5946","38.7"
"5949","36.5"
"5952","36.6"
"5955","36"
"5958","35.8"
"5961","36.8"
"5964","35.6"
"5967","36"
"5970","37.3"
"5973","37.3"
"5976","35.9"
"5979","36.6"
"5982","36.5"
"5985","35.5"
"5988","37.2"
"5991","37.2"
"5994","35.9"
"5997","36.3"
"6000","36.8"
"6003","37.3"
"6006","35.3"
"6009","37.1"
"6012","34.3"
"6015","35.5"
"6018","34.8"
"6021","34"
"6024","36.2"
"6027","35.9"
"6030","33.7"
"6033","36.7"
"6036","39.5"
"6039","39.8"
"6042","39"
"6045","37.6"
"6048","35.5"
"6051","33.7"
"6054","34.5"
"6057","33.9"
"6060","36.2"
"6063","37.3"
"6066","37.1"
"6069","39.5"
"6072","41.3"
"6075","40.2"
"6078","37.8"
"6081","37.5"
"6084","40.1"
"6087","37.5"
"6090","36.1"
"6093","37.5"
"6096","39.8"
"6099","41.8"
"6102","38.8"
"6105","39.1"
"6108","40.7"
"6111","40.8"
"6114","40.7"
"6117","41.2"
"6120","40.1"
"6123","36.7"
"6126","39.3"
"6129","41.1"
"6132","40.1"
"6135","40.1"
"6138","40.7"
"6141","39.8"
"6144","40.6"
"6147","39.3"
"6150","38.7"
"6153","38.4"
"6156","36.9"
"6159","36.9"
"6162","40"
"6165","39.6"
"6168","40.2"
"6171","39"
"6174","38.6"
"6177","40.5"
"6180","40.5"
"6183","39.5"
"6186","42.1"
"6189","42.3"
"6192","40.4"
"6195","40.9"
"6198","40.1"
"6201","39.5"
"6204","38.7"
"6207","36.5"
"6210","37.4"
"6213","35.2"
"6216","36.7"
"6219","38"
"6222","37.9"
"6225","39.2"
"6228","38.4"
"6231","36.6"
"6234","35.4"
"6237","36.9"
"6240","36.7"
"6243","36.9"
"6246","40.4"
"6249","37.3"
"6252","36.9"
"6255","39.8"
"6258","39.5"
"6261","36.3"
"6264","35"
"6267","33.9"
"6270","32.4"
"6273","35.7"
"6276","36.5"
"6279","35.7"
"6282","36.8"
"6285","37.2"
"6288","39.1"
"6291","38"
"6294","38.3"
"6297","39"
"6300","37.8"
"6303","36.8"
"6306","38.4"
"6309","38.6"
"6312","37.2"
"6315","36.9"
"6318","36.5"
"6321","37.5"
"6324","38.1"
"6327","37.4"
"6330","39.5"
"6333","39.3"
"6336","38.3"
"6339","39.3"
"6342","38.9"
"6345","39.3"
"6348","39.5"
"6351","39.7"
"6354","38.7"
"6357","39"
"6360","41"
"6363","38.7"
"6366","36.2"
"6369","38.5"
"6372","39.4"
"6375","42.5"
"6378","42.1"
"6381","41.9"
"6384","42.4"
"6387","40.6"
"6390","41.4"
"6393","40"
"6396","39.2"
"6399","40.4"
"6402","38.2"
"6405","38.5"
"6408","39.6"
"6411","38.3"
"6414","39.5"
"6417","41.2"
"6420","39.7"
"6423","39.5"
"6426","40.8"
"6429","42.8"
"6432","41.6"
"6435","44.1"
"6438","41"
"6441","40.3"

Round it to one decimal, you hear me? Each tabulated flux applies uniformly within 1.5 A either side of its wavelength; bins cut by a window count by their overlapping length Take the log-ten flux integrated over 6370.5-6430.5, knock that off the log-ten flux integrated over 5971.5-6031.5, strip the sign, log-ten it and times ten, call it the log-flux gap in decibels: 4.8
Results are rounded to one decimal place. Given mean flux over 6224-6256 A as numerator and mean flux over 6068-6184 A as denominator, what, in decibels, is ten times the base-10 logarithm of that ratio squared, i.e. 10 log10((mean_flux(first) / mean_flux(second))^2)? -0.4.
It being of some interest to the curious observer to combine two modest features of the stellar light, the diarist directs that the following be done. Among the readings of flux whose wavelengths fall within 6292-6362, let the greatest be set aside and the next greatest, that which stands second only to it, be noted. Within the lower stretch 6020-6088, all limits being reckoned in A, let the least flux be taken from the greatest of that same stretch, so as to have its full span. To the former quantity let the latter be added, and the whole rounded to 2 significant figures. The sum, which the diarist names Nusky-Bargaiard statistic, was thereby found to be 47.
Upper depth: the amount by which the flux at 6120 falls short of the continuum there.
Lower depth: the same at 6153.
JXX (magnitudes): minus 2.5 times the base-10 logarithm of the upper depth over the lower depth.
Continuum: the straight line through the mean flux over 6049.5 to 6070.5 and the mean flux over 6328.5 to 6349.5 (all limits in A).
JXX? -1.0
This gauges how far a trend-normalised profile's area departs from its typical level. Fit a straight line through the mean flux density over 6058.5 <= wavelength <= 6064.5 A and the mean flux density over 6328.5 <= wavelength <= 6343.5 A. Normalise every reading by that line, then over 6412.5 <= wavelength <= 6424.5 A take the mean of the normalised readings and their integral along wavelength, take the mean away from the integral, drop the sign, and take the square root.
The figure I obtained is 3.33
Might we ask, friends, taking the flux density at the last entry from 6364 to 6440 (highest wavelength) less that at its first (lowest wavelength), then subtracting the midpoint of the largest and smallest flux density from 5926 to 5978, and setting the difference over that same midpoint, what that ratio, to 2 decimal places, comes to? -0.87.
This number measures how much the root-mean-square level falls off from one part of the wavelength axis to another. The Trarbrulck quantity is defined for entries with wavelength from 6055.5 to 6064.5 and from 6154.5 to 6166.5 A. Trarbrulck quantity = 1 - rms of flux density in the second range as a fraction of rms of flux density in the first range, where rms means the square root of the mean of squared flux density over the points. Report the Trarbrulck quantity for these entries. -0.07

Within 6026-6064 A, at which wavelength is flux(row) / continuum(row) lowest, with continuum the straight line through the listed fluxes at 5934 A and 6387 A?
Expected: 6051 A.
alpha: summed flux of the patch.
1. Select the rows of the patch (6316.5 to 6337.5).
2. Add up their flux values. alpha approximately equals 267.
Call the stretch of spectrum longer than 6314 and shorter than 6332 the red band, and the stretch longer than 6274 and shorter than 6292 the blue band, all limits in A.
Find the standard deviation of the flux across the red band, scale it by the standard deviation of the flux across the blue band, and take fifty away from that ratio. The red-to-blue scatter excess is -49.1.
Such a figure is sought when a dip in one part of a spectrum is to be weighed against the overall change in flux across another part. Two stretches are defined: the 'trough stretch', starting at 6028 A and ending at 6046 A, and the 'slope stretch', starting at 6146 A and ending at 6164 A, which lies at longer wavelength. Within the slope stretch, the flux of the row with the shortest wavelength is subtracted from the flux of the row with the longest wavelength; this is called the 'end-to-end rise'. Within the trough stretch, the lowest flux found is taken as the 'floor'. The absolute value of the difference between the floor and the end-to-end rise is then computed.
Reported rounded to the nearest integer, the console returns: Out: 33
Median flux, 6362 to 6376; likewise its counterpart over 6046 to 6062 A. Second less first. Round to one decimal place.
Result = -4.2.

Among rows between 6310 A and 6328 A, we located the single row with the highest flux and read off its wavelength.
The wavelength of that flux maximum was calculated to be 6324 A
